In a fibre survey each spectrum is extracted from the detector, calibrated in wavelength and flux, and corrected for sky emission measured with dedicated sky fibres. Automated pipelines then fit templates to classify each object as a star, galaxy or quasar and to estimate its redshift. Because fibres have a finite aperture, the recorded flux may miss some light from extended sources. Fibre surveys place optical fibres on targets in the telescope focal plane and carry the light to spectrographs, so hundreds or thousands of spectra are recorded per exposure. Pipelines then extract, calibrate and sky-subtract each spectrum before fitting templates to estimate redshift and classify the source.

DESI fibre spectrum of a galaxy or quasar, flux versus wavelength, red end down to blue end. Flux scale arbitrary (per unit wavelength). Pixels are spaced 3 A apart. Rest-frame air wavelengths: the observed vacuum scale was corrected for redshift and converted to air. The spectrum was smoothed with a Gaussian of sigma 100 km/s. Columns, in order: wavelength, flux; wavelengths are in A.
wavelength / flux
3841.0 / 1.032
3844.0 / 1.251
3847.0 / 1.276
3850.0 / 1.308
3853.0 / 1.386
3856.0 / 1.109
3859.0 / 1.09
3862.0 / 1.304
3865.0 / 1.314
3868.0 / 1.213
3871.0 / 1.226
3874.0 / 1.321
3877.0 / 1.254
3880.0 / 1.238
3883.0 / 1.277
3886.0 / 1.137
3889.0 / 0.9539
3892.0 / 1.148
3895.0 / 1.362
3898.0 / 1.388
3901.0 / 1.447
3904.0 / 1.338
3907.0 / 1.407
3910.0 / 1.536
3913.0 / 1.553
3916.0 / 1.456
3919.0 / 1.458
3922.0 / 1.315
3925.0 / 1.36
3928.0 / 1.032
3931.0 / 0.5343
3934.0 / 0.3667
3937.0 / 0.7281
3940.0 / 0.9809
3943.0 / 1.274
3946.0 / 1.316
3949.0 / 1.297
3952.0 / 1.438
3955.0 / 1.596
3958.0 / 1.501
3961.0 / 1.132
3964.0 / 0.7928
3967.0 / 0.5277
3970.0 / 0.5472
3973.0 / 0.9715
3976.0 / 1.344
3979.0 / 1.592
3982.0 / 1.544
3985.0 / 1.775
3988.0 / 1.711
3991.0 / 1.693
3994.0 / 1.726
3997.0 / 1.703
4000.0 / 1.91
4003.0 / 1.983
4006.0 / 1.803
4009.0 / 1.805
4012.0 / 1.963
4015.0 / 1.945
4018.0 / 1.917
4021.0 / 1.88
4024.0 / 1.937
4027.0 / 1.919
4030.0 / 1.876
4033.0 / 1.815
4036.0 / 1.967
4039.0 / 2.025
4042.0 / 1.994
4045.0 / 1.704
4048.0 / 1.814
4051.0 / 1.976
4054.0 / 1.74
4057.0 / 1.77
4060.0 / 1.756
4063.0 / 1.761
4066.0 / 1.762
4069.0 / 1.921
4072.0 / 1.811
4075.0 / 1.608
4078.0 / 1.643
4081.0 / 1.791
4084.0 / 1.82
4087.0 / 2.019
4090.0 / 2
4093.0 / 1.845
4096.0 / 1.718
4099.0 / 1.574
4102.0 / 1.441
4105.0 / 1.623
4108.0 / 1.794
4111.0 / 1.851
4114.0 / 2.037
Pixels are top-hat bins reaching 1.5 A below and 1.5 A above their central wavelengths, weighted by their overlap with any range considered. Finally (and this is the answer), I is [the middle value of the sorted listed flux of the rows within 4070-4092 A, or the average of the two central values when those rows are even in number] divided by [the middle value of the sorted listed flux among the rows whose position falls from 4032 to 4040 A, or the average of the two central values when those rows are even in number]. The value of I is 0.9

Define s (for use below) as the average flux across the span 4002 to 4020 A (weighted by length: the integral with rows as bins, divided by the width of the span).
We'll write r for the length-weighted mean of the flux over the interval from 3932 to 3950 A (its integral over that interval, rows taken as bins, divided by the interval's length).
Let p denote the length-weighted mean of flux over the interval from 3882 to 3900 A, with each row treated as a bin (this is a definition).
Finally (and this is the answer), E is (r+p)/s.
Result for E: 1.2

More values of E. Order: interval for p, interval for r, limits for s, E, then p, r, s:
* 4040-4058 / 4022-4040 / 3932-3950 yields 3.9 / 1.8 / 1.9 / 0.97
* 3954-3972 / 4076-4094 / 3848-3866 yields 2.3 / 1.0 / 1.8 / 1.25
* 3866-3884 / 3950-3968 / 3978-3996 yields 1.5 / 1.3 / 1.2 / 1.68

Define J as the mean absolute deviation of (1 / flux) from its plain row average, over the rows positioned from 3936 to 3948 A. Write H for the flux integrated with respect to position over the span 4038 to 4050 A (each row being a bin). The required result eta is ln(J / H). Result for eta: -4.7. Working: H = 22.6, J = 0.212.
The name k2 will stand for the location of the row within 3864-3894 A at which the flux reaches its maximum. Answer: 3874.0 A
